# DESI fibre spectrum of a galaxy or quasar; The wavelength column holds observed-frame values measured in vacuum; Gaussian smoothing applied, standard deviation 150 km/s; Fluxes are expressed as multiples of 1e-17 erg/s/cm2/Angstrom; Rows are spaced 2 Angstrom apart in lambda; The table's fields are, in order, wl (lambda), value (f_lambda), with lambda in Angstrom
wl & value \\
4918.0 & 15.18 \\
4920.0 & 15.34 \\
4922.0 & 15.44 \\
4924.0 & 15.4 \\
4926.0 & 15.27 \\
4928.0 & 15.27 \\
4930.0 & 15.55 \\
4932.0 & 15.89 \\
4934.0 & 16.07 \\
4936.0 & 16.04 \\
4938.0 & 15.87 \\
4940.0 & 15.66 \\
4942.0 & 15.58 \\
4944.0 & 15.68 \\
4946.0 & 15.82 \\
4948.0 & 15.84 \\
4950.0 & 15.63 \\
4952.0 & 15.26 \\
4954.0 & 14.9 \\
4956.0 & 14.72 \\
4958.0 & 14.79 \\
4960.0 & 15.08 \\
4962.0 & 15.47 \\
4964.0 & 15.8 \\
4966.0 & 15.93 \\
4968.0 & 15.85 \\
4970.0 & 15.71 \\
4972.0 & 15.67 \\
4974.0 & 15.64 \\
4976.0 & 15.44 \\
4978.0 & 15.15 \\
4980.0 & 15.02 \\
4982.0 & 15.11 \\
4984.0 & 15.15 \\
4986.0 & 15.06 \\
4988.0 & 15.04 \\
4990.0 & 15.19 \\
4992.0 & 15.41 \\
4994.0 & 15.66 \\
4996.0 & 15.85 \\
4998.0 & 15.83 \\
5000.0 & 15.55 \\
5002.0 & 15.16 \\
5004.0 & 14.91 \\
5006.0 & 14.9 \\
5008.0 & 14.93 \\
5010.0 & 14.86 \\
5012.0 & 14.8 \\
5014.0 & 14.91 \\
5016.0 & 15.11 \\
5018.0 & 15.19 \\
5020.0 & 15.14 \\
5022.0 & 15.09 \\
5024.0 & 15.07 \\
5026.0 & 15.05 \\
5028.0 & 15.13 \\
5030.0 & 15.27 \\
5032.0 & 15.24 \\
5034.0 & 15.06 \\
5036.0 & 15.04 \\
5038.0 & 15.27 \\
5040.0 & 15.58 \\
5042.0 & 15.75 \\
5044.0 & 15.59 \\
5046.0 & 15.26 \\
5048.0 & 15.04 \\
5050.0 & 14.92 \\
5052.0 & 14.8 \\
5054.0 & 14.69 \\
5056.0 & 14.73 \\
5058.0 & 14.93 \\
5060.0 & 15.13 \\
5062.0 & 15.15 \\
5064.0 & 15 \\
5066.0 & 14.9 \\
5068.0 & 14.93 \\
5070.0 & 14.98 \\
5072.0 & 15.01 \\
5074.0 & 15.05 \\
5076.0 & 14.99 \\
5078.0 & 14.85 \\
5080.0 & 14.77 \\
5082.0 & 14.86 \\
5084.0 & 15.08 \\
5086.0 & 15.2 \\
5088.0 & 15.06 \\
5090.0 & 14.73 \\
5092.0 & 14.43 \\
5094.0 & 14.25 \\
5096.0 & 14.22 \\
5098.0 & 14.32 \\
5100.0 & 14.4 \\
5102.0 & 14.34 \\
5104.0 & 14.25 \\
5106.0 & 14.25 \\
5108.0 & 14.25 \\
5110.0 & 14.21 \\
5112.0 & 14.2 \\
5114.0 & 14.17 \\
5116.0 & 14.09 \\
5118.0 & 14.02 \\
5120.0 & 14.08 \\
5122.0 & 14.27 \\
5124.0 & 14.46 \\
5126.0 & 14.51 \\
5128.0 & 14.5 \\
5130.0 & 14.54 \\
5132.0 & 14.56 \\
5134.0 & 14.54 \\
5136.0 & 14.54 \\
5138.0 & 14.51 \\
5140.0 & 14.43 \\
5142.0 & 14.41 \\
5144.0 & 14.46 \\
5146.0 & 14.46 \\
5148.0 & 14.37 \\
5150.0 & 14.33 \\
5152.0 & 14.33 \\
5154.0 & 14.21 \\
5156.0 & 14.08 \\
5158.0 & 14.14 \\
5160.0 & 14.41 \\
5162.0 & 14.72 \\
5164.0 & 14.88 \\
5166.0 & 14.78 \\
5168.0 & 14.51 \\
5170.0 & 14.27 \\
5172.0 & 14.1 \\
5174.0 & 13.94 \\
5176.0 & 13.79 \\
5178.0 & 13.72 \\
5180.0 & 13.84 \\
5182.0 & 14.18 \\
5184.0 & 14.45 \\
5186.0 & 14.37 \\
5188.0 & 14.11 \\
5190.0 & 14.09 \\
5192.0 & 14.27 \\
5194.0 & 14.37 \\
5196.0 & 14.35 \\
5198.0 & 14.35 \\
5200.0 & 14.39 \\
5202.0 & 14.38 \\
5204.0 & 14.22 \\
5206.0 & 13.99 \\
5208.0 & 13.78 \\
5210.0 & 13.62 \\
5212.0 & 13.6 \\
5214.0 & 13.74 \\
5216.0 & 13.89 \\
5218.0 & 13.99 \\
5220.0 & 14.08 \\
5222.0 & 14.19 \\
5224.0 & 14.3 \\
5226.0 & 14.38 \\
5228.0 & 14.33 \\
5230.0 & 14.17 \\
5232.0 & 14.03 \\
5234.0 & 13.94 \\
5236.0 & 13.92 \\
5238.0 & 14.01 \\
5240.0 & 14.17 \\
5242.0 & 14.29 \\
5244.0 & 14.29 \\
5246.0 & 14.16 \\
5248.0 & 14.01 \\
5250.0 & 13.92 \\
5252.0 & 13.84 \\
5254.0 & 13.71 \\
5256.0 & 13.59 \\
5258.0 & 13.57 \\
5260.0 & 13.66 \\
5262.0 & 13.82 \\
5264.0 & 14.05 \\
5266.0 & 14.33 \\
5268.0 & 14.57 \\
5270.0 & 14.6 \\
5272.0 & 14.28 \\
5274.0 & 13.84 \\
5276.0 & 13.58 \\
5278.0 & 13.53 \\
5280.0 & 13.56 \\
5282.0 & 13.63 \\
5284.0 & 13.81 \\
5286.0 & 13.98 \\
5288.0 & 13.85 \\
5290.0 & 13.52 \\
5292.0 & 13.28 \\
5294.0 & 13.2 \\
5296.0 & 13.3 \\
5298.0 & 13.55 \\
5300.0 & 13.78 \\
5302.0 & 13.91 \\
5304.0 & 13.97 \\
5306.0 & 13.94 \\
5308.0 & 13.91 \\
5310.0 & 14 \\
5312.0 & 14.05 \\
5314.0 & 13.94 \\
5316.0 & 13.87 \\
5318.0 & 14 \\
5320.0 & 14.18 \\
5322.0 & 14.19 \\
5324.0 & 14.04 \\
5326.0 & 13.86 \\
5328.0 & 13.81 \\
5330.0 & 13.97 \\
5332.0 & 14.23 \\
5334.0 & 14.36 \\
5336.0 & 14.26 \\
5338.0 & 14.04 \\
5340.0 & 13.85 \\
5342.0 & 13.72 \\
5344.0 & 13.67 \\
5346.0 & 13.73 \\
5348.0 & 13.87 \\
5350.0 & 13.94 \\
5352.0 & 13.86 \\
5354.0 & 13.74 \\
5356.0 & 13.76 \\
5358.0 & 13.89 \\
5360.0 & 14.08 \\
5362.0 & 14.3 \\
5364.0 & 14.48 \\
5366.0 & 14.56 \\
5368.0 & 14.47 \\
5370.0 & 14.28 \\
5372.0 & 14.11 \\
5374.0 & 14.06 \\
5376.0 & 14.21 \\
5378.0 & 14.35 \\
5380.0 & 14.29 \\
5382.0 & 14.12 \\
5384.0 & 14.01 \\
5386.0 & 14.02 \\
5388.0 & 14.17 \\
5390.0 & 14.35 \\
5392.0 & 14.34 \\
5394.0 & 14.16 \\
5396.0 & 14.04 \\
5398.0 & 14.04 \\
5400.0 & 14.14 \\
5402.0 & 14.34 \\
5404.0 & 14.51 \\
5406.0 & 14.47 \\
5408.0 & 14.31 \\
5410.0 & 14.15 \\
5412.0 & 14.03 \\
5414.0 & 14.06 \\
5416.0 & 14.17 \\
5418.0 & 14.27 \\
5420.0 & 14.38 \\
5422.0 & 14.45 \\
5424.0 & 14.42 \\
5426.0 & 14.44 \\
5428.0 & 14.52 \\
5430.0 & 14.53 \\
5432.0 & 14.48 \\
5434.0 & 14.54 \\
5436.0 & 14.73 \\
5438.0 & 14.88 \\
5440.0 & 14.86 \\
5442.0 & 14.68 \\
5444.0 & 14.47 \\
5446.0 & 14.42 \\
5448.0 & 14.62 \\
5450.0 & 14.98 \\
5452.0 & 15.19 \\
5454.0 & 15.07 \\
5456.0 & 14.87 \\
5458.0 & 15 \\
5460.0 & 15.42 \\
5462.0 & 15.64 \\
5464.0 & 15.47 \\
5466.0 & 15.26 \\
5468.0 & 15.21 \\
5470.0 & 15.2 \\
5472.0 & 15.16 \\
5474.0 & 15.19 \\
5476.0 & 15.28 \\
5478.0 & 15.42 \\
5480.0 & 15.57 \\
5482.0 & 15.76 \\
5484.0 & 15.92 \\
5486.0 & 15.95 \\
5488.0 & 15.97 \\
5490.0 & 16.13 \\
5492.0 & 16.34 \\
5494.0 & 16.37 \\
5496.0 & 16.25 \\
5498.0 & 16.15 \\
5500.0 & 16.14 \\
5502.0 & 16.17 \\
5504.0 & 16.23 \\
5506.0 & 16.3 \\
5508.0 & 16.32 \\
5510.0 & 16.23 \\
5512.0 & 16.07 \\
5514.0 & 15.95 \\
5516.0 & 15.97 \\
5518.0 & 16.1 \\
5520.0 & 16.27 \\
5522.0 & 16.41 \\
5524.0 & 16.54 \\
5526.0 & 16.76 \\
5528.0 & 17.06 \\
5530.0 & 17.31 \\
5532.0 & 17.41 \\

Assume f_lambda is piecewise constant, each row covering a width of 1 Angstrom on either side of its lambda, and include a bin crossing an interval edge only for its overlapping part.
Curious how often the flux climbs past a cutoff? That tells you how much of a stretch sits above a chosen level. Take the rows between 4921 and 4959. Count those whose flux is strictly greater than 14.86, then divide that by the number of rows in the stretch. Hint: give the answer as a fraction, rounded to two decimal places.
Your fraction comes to 0.89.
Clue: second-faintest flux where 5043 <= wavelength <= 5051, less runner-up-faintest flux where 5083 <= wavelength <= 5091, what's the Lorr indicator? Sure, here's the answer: 0.0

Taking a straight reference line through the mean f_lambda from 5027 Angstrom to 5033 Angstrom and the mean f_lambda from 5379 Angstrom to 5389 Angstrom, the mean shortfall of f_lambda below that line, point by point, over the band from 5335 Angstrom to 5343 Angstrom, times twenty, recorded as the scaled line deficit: 6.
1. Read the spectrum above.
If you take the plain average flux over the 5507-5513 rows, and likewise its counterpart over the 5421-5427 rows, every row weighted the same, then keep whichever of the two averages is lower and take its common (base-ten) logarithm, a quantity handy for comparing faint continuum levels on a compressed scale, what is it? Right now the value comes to 1.16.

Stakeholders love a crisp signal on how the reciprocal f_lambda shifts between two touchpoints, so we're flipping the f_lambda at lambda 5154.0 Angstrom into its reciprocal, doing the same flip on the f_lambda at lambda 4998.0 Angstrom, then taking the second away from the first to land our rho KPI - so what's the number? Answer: 0.007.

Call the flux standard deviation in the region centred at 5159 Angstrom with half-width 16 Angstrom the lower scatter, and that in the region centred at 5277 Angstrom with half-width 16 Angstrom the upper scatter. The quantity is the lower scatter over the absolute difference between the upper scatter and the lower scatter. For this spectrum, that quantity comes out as 2.0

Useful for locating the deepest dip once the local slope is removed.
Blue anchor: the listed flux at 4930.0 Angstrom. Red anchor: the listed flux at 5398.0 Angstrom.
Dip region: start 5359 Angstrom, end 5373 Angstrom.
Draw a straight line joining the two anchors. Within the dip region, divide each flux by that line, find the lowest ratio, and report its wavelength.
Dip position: 5360.0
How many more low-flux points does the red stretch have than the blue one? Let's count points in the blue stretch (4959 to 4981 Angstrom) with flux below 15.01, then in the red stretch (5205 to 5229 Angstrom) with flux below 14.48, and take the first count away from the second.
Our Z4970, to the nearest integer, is 12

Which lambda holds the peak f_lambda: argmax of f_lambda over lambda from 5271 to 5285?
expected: 5272.0 Angstrom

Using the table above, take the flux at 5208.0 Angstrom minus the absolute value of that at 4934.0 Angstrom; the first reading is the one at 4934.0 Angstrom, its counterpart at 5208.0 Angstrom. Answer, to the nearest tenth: -2.3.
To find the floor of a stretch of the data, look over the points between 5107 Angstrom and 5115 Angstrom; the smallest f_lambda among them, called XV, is 14.17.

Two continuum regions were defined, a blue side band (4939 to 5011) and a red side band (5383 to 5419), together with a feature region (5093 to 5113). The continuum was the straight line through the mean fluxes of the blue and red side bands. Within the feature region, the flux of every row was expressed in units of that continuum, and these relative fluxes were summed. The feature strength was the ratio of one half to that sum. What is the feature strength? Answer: 0.053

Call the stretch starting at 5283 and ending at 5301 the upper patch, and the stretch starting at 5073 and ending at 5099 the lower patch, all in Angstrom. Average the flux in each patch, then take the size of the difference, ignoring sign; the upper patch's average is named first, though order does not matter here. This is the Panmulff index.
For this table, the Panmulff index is 1.2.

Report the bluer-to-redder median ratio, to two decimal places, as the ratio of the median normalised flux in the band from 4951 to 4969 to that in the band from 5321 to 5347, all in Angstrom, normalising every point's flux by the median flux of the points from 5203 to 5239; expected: 1.09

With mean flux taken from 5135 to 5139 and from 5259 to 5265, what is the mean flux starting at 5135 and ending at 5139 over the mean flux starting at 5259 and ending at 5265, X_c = 1.05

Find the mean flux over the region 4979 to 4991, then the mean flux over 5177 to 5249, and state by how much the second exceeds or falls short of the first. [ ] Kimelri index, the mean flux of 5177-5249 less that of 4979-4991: -1.0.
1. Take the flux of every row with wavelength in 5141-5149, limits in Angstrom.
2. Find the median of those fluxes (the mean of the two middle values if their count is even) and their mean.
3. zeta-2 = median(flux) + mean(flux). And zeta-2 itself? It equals 28.9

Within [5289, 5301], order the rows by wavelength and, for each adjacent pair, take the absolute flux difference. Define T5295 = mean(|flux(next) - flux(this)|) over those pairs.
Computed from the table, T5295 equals 0.18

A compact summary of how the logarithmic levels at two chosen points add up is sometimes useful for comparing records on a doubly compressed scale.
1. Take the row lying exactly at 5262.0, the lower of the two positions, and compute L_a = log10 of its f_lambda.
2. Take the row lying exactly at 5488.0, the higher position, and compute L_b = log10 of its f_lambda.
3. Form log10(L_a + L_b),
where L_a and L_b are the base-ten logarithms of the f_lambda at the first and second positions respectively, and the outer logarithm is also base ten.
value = 0.370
